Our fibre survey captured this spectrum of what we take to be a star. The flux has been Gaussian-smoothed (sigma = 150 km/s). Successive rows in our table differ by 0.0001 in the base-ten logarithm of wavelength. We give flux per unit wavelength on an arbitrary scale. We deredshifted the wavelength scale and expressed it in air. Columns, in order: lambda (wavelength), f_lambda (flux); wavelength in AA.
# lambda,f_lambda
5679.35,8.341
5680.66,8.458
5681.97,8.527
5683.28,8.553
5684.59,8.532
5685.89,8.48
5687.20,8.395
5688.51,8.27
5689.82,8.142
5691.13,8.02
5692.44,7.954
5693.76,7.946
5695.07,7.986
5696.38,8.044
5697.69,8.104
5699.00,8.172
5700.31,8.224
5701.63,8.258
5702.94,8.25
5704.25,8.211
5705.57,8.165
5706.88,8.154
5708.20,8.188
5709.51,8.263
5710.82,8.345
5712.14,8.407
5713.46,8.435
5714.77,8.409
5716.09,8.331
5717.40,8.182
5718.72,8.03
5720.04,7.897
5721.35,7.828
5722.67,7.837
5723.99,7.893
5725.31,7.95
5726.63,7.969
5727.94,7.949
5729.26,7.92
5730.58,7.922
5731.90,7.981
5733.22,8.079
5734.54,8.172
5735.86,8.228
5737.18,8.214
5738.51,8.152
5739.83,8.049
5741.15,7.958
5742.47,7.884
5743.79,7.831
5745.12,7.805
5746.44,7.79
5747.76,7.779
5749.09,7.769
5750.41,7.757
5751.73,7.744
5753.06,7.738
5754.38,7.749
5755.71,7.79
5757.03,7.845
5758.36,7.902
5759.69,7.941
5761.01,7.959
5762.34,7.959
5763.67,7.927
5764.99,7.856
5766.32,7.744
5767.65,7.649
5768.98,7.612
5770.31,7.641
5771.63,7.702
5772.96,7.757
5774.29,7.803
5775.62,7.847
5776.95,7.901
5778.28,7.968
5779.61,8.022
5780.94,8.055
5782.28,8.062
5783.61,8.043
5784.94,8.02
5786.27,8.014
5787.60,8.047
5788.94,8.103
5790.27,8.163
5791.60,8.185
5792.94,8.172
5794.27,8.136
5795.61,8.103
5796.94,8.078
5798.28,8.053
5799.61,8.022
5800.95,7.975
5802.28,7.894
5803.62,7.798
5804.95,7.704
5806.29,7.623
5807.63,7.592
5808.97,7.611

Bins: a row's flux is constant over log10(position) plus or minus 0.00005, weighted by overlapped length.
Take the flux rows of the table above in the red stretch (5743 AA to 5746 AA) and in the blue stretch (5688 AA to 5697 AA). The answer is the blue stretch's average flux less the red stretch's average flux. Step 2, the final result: 0.23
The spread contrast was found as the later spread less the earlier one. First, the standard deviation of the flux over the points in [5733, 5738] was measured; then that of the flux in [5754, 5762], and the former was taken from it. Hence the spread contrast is 0.02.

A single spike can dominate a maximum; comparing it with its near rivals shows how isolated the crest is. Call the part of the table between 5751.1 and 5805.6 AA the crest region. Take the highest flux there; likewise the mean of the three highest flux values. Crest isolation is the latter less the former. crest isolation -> -0.012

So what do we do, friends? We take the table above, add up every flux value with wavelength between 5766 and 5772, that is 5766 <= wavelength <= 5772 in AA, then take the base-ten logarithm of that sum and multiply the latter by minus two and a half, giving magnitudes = -3.96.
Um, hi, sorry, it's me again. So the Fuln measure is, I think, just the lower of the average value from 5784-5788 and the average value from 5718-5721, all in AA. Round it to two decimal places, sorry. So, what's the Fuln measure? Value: 7.96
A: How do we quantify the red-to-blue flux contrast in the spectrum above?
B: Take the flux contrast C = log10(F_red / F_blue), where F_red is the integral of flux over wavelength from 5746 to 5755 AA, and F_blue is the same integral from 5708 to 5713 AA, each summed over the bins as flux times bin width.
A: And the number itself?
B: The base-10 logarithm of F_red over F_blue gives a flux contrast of 0.2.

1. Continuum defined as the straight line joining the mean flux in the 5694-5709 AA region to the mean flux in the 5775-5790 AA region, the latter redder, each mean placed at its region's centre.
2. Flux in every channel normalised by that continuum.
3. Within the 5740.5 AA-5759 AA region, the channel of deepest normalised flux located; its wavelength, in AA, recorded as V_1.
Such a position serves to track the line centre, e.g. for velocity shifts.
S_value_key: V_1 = 5753.06 AA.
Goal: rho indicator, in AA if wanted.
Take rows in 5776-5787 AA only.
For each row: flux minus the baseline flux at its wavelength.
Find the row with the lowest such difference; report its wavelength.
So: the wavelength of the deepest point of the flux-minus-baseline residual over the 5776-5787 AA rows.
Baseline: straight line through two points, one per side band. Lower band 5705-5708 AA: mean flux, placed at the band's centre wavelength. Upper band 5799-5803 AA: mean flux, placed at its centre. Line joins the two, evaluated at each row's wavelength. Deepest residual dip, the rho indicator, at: 5776.95 AA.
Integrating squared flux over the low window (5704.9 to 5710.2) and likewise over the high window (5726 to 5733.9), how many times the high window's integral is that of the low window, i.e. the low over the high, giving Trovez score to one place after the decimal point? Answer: 0.7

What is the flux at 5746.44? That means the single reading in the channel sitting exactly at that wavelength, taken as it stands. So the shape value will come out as 7.79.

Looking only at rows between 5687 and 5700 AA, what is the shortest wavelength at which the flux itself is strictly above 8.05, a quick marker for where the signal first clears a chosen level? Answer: 5687.20 AA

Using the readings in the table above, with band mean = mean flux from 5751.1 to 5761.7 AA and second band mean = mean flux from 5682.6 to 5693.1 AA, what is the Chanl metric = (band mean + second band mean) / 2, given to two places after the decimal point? 8.06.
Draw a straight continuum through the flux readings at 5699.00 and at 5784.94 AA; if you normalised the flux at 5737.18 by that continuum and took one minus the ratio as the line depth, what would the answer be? -0.014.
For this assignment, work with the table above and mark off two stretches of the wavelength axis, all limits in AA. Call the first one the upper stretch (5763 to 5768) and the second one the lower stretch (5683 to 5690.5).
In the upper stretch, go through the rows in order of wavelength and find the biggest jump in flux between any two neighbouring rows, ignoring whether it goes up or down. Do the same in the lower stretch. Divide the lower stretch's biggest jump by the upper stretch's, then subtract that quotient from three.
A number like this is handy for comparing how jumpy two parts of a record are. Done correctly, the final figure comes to 1.9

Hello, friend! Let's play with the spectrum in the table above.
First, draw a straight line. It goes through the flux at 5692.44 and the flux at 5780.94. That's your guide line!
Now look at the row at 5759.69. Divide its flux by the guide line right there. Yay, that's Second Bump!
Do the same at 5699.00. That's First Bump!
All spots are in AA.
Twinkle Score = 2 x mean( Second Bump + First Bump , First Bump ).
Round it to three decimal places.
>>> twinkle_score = 3.042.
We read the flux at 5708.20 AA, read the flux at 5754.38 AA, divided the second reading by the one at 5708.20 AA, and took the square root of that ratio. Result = 0.97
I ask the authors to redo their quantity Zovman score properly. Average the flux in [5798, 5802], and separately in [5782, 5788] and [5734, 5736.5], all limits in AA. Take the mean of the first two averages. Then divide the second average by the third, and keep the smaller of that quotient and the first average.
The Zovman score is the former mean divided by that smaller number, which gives 8.19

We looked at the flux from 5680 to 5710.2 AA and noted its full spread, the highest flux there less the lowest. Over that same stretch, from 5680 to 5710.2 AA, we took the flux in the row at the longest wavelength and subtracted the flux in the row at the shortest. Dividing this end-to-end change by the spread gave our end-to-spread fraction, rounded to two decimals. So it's -0.32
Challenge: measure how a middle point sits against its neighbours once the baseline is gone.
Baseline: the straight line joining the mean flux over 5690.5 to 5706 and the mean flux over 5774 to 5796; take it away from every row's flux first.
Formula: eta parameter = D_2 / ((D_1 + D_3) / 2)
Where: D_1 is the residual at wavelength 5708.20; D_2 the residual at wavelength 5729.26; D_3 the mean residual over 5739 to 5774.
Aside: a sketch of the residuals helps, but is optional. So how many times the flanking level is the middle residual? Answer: 2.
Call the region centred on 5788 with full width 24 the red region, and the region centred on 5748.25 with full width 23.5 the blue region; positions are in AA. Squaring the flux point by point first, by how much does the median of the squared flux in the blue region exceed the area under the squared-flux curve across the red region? -1499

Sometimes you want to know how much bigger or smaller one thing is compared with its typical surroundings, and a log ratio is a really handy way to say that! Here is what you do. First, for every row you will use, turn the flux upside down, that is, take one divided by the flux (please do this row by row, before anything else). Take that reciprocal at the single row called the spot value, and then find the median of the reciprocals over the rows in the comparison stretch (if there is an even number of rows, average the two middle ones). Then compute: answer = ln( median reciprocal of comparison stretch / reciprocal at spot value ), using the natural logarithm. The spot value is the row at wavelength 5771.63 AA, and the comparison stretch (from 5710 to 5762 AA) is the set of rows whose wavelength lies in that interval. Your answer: -0.031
